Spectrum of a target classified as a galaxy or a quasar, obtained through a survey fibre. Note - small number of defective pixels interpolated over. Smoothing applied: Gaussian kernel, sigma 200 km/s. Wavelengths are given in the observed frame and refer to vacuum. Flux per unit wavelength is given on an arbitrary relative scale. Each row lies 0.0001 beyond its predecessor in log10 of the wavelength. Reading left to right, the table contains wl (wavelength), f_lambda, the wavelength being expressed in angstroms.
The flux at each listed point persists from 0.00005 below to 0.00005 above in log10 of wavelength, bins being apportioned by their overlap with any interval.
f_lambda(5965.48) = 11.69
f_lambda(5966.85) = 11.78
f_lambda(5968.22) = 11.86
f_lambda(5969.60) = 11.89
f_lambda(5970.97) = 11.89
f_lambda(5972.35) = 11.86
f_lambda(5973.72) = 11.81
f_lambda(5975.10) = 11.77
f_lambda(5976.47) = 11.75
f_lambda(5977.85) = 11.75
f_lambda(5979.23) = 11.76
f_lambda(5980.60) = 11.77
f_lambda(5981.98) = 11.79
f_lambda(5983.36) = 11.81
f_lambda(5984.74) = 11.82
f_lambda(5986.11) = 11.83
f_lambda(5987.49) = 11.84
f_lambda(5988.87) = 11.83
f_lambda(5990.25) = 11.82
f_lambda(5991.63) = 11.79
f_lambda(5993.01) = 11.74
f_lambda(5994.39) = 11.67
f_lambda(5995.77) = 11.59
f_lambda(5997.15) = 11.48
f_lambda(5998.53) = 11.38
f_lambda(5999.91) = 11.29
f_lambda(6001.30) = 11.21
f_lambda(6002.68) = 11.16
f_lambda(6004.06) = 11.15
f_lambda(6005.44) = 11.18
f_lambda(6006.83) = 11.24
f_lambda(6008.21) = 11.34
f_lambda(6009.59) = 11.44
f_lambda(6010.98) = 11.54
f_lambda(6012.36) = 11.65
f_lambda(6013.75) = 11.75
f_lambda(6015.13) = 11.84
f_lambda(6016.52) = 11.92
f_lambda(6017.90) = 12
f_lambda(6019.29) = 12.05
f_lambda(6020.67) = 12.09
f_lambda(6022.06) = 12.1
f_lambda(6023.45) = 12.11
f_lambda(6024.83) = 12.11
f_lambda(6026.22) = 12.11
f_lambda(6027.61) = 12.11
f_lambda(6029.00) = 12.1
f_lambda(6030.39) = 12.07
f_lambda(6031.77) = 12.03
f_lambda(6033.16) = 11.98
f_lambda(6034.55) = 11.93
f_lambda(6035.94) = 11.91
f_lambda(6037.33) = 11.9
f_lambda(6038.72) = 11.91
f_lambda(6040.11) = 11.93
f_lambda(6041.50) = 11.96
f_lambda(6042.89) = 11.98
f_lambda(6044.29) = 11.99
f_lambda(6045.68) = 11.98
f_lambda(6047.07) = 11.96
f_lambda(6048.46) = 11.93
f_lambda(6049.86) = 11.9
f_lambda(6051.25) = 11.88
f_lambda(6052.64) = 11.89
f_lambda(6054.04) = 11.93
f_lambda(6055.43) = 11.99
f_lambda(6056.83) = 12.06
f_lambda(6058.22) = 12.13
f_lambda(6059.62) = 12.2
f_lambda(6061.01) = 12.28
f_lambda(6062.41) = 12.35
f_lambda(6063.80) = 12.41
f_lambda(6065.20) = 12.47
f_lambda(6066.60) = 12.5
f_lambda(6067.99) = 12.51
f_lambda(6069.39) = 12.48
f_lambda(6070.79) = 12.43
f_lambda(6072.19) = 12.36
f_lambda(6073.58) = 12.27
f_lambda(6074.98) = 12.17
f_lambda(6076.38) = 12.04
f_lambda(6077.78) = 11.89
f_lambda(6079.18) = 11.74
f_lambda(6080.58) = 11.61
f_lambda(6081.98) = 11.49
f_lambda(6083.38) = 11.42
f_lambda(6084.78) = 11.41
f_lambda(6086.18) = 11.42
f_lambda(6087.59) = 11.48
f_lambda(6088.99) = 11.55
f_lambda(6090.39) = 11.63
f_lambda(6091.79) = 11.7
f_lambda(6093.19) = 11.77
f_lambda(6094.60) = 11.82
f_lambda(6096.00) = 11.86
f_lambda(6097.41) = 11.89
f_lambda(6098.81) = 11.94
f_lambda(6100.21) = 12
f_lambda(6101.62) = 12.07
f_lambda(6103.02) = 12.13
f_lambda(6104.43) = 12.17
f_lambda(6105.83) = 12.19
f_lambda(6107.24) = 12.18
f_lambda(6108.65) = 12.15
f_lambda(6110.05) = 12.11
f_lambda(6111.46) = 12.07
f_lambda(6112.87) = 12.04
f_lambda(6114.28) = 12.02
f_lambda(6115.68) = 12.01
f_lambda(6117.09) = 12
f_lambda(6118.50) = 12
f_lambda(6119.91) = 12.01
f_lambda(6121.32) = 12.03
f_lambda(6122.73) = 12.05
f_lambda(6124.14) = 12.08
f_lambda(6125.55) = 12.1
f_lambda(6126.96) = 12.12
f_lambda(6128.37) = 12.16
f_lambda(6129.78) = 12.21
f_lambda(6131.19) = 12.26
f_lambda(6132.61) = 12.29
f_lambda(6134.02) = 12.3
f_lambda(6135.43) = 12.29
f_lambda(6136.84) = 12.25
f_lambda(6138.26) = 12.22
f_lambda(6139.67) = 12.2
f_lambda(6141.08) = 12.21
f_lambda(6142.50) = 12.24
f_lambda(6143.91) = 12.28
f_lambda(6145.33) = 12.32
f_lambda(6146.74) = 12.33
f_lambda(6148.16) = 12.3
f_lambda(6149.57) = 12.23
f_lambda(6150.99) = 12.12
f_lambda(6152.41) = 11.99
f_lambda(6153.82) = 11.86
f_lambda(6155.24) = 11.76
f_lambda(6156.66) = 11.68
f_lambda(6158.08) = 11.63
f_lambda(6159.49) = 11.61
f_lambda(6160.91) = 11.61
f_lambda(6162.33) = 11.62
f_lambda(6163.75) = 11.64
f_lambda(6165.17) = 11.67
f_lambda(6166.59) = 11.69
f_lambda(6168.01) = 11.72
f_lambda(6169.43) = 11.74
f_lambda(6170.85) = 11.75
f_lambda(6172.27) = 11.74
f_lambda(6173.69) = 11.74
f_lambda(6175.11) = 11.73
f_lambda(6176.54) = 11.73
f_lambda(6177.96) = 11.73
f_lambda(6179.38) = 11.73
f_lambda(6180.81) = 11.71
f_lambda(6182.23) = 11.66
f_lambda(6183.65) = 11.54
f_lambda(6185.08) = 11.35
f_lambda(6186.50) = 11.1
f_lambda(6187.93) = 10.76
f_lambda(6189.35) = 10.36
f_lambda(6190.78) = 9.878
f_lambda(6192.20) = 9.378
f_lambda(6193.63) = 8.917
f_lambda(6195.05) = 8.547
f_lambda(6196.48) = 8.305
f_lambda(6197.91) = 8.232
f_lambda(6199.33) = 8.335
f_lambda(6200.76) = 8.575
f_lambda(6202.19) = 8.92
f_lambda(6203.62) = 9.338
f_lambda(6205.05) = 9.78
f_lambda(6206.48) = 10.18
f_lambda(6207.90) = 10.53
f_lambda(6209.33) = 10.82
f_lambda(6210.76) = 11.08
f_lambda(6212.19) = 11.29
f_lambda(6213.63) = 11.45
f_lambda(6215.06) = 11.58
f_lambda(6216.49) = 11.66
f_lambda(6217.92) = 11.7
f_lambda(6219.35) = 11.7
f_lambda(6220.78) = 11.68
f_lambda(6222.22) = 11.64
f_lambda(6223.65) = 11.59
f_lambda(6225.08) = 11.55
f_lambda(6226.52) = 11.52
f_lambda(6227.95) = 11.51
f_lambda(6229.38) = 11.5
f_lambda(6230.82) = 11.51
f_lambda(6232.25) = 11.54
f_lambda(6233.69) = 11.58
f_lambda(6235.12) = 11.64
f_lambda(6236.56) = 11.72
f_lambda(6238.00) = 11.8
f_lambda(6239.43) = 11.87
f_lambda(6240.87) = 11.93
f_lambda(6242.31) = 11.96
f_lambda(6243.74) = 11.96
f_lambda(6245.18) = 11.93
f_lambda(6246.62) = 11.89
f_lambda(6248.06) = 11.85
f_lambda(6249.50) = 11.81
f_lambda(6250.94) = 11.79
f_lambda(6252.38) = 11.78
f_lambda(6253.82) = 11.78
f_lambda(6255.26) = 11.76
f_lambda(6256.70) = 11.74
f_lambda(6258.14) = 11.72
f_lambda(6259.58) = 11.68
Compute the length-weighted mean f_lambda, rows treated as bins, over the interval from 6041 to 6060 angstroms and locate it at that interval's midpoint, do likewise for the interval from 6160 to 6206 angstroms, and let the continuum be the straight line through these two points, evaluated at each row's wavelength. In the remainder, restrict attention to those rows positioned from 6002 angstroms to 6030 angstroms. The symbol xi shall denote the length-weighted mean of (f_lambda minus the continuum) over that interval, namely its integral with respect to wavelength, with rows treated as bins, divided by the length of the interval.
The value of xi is -0.6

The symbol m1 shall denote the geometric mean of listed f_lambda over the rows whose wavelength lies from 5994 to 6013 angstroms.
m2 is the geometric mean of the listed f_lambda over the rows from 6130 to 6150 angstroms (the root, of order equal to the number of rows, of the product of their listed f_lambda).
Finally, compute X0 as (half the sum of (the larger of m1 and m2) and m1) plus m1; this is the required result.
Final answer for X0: 23.2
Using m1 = 11.4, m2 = 12.3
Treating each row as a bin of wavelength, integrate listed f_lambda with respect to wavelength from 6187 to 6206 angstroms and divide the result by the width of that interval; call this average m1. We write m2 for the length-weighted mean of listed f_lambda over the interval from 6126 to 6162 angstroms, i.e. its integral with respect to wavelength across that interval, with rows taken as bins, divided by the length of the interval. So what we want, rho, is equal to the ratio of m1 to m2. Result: 0.76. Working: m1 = 9.2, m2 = 12.1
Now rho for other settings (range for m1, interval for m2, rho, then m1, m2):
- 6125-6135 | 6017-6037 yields 1.01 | 12.2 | 12.0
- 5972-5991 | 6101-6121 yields 0.98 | 11.8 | 12.1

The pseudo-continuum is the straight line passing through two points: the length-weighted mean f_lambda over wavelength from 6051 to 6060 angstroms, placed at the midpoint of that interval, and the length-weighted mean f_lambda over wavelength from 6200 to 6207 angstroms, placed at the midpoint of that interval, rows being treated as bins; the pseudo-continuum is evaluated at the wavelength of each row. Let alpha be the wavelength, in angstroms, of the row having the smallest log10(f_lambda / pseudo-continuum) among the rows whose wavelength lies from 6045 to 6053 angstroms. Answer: 6049.86 angstroms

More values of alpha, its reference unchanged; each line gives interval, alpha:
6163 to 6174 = 6163.75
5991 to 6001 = 5999.91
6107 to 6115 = 6112.87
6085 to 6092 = 6086.18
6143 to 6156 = 6155.24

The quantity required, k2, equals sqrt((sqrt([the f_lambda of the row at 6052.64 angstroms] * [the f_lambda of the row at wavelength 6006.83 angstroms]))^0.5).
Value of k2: 1.84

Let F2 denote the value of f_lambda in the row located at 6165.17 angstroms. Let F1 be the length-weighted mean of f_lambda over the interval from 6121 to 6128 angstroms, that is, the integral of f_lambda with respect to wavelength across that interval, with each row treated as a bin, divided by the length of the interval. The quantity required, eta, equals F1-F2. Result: 0.42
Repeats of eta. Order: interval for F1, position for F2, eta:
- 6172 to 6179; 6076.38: -0.31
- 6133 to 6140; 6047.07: 0.30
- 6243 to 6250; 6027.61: -0.22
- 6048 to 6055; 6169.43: 0.16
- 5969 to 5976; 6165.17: 0.18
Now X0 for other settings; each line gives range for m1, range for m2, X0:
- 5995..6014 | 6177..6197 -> 22.8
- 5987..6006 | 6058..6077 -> 23.4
